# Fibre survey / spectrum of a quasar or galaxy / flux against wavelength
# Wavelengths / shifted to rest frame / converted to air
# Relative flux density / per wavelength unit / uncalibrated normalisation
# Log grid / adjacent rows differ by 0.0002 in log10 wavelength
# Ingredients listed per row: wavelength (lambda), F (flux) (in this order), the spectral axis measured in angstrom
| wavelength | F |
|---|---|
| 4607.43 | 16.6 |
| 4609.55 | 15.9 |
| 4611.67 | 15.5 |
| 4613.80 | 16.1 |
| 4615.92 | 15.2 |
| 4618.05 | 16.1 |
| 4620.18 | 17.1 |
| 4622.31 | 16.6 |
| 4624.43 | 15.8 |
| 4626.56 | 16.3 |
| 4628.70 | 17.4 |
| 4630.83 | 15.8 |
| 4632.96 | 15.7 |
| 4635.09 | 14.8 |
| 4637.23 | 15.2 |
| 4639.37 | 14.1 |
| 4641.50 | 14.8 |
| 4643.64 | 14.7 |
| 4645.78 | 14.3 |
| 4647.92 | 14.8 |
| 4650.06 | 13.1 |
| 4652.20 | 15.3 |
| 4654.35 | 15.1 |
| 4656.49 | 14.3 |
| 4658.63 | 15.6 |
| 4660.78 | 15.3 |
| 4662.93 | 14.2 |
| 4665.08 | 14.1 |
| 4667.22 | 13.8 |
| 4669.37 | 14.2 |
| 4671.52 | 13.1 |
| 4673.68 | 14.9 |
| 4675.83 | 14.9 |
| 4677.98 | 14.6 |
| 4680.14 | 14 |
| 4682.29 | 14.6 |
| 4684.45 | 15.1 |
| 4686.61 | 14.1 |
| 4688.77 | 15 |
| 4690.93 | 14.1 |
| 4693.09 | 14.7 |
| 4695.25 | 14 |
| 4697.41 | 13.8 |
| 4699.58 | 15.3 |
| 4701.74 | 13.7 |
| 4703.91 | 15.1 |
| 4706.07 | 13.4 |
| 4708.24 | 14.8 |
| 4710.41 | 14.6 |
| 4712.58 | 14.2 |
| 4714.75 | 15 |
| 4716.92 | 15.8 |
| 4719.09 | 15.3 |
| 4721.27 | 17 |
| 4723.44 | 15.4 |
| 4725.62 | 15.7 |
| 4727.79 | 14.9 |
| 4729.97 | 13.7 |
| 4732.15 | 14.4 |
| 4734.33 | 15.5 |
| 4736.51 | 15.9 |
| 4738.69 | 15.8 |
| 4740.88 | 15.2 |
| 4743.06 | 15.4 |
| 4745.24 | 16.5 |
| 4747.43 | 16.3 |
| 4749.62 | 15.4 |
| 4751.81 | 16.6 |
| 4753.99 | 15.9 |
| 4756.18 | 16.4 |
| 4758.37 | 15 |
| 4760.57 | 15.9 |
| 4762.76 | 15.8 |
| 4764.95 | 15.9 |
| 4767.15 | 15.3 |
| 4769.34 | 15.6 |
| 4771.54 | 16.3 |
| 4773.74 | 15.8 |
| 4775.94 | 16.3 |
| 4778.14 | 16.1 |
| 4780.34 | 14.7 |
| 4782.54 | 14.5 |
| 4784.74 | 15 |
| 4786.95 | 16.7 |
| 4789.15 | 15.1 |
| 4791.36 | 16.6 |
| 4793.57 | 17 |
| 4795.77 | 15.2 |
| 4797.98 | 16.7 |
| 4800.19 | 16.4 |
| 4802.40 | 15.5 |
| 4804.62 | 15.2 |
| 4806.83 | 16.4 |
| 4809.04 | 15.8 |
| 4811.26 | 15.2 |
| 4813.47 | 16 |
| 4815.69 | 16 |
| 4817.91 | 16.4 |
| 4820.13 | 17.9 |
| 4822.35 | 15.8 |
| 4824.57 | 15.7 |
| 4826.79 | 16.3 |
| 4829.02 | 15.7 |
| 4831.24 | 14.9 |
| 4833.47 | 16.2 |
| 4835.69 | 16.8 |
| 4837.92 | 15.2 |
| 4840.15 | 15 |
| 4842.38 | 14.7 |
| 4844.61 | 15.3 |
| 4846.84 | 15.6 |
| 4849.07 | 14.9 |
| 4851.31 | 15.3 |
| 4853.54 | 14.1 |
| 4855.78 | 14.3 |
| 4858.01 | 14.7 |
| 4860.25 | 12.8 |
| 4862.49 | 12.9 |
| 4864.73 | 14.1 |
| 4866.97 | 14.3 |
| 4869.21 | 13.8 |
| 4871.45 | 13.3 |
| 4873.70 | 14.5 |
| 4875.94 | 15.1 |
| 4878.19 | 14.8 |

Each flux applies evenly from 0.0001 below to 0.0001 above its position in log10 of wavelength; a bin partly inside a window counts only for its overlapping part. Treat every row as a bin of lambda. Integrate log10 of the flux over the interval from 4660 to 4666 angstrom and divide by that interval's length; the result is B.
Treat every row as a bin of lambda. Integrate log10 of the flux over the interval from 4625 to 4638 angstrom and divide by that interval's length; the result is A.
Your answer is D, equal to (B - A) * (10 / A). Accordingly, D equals -0.33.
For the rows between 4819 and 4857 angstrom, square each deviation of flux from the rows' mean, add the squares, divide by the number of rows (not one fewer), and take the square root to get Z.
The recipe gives 0.91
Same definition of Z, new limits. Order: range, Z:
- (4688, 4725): 0.86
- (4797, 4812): 0.57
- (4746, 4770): 0.46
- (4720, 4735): 0.97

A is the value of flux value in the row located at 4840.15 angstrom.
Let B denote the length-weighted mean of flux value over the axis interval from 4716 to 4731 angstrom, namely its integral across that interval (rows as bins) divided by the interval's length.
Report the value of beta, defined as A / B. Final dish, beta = 0.97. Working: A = 15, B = 15.4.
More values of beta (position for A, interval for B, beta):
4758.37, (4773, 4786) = 0.97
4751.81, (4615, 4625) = 1.03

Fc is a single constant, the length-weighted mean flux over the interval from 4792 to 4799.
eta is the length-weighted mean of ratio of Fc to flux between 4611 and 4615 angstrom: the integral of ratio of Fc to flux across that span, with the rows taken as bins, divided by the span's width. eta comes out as 1.03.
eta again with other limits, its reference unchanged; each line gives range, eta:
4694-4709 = 1.15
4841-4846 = 1.09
